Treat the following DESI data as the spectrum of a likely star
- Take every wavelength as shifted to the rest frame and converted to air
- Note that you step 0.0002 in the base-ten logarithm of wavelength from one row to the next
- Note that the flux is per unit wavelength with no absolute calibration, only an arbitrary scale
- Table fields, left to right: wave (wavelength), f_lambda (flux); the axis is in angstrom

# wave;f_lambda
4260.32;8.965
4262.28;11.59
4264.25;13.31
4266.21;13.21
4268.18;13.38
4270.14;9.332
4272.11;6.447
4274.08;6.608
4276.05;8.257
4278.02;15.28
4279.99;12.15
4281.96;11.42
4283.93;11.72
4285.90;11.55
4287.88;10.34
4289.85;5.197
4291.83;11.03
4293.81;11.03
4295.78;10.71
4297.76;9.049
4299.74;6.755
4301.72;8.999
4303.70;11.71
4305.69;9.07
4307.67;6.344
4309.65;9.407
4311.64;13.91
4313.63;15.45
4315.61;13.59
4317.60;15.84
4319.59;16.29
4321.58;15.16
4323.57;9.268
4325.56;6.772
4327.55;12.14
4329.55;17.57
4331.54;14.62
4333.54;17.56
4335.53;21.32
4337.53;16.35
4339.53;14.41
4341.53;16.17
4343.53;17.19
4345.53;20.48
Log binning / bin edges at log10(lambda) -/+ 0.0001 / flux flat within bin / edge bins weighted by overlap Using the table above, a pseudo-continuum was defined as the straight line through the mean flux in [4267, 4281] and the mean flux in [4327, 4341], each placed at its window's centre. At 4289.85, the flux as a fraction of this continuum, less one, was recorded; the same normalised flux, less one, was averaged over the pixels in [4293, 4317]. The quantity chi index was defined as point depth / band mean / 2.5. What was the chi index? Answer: 1.0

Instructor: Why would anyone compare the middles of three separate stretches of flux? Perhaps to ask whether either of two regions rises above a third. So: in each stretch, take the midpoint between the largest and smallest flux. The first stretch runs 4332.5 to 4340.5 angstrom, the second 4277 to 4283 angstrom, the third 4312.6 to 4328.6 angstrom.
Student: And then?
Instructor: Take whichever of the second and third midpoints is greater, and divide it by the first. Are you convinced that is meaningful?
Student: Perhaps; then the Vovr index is 0.75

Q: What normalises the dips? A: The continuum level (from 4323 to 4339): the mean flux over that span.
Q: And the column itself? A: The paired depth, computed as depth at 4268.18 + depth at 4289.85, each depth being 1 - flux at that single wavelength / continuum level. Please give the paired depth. 0.7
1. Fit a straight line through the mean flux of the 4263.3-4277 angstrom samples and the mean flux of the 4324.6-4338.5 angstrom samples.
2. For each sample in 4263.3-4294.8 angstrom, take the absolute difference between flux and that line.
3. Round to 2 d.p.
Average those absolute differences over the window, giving 2.36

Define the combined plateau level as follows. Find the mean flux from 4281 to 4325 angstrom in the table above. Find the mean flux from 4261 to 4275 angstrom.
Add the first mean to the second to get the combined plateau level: 21.6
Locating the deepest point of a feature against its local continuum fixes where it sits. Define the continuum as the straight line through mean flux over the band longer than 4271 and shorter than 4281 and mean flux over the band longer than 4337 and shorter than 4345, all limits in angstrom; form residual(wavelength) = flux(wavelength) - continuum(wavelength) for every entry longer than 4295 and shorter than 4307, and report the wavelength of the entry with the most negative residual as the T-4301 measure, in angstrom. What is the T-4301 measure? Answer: 4299.74 angstrom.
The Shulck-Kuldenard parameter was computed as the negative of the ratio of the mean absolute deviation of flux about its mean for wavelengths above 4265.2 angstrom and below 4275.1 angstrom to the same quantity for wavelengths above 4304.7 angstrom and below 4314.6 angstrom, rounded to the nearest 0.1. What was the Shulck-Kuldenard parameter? -0.9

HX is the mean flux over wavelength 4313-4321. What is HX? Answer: 15.3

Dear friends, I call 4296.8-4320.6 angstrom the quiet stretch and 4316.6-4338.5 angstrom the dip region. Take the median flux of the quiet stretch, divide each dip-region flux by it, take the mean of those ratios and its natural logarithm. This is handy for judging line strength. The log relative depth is 0.34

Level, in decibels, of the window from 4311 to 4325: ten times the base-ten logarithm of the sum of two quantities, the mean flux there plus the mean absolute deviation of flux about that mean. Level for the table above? 12.0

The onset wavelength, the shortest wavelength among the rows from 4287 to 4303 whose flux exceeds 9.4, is 4287.88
